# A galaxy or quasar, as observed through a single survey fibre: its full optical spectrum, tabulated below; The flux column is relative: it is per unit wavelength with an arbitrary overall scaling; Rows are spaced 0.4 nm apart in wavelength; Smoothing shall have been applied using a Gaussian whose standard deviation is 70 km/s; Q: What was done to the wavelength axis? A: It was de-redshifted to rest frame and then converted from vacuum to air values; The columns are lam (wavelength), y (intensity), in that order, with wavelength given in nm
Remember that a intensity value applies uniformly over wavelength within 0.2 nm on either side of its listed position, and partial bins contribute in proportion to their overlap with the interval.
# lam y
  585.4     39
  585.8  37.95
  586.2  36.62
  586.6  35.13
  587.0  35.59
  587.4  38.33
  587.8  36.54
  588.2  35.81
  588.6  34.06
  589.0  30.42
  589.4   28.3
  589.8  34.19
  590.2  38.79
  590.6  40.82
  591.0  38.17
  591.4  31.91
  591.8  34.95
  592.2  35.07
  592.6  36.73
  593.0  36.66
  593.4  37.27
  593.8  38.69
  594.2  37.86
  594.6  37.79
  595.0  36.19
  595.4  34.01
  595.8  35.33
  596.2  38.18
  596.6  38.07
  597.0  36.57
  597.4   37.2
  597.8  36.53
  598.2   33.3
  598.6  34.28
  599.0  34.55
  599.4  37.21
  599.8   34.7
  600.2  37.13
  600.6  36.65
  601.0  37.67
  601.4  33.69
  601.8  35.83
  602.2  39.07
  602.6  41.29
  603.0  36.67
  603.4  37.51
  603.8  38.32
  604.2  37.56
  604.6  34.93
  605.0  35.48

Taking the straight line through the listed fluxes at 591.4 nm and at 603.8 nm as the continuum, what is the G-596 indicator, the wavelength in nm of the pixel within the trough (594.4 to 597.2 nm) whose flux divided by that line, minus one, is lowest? 595.4 nm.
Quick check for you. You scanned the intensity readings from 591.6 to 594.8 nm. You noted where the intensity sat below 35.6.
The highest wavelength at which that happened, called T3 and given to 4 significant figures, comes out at 592.2 nm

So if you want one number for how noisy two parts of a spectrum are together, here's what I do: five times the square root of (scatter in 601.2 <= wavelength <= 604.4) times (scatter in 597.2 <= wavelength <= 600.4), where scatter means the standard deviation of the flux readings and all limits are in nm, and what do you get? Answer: 9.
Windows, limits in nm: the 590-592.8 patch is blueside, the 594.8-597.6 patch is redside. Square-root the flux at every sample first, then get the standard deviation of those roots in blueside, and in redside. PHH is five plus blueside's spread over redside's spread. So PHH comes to 7.0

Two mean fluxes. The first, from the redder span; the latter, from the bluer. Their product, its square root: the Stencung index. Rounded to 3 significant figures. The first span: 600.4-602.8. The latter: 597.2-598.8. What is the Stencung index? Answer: 36.3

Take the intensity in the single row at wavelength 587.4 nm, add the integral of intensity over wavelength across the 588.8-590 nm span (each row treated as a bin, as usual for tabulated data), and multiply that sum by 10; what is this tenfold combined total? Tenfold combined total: 755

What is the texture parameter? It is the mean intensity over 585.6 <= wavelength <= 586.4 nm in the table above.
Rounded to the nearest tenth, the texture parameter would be 37.3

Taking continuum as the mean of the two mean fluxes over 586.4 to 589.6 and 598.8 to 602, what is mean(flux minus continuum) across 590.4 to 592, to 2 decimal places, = 1.36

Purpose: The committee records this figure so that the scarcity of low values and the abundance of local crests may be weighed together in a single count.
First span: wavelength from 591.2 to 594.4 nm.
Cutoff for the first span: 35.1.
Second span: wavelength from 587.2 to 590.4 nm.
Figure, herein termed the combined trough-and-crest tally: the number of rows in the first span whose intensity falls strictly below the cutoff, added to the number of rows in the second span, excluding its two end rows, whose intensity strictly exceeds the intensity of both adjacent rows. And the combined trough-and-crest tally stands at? 3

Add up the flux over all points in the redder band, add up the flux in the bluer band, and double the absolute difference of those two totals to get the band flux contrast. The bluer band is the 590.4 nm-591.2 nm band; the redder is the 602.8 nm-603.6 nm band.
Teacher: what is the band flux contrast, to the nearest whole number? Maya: 10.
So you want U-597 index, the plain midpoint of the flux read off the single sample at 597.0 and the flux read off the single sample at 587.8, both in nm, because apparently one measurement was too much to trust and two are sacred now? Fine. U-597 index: 36.6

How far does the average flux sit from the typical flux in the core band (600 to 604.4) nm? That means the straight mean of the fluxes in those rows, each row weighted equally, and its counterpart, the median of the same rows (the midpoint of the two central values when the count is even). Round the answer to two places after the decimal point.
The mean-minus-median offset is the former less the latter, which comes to -0.11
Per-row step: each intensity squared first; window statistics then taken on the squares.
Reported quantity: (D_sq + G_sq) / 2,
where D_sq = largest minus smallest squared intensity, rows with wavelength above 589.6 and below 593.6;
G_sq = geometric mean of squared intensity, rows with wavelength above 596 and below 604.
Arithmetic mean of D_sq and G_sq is 996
